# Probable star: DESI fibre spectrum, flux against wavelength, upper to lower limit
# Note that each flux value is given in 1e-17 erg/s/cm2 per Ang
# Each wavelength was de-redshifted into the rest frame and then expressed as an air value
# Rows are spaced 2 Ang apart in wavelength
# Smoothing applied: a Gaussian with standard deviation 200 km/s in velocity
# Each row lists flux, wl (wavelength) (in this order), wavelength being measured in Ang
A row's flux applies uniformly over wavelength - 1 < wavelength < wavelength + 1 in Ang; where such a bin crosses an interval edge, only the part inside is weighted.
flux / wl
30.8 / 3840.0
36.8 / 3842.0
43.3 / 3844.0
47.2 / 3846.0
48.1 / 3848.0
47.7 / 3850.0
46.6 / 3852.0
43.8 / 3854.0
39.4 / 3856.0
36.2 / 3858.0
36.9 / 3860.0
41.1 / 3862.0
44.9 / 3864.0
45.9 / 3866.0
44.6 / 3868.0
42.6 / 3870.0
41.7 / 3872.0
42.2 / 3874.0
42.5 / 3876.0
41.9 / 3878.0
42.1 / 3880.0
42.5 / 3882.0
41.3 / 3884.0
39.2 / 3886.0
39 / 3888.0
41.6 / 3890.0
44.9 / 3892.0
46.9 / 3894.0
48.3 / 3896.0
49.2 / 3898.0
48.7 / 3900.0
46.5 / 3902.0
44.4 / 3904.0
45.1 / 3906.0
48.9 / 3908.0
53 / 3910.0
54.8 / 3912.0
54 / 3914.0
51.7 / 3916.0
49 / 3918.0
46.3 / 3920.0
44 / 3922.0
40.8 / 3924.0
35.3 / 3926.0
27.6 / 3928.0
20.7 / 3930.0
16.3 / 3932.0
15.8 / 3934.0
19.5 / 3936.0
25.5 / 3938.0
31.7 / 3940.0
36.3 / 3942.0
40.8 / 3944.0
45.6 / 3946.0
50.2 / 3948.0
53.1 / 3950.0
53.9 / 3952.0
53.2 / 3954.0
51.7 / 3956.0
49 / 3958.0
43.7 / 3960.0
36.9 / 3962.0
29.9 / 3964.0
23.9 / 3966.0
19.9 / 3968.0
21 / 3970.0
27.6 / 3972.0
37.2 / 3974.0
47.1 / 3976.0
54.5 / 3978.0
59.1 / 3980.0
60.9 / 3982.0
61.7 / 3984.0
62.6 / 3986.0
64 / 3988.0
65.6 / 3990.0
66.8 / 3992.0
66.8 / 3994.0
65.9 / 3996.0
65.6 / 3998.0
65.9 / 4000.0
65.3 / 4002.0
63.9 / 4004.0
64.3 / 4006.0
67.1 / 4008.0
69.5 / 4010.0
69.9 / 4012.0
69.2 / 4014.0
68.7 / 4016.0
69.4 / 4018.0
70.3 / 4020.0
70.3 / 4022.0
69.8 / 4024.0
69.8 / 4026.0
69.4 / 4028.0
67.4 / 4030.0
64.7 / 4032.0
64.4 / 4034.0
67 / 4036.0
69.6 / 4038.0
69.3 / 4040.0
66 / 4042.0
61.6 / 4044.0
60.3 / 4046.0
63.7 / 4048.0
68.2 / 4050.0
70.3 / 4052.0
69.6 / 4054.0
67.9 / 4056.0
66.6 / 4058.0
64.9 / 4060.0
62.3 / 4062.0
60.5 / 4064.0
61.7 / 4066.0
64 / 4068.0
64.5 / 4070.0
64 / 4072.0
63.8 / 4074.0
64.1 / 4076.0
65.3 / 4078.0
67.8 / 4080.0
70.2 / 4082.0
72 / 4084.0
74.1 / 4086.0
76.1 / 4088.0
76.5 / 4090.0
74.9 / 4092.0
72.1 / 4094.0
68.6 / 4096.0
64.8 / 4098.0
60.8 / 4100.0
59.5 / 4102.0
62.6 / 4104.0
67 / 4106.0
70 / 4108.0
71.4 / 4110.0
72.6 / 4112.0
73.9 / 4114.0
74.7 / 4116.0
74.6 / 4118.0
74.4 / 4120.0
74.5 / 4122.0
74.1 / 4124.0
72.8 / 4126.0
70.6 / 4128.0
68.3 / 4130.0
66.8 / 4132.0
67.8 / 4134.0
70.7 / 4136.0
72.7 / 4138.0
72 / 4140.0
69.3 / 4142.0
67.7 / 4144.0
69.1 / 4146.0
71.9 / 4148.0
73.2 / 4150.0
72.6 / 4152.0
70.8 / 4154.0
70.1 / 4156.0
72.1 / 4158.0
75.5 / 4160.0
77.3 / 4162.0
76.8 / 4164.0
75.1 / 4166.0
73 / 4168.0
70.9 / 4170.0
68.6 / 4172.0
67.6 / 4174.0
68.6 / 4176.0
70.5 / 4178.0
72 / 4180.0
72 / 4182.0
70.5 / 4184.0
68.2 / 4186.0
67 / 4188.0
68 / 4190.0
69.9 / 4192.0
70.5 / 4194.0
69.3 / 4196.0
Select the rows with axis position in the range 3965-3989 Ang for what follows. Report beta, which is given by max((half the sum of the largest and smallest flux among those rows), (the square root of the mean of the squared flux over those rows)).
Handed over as 48.1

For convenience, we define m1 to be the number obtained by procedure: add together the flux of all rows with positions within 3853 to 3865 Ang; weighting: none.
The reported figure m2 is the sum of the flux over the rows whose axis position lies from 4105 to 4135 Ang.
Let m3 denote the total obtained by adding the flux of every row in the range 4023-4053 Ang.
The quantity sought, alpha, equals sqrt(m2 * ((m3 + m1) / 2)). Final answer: 817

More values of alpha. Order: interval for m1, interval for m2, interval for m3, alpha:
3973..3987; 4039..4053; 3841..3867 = 465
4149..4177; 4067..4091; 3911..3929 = 763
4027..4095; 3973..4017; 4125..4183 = 1734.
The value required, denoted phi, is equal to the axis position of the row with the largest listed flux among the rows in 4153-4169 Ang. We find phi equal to 4162.0 Ang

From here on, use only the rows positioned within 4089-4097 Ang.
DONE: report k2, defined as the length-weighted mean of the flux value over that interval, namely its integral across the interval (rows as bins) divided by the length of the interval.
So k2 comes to 73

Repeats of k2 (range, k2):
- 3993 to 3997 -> 66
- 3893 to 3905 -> 47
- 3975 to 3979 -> 51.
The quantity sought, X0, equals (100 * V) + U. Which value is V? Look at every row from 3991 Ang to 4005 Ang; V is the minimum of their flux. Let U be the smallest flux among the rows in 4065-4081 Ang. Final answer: 6452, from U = 61.7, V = 63.9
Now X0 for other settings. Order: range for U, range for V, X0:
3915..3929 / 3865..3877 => 4198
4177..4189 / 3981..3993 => 6157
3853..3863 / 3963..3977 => 2026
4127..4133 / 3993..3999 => 6627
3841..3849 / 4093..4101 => 6117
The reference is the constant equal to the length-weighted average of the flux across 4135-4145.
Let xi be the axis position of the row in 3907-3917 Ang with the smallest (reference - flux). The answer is 3912.0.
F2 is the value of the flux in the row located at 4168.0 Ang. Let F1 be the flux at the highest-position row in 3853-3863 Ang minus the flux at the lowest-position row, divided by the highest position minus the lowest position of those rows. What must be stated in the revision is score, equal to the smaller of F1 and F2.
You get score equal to -0.3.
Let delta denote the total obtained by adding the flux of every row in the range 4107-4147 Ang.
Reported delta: 1428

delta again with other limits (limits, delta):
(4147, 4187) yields 1437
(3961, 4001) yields 1003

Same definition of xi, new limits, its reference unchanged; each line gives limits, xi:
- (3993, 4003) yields 3994.0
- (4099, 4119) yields 4116.0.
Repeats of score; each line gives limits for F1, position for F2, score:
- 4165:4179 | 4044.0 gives -0.4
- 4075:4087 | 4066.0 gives 1.0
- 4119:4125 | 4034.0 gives -0.1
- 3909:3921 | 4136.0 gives -0.7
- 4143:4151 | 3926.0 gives 0.9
